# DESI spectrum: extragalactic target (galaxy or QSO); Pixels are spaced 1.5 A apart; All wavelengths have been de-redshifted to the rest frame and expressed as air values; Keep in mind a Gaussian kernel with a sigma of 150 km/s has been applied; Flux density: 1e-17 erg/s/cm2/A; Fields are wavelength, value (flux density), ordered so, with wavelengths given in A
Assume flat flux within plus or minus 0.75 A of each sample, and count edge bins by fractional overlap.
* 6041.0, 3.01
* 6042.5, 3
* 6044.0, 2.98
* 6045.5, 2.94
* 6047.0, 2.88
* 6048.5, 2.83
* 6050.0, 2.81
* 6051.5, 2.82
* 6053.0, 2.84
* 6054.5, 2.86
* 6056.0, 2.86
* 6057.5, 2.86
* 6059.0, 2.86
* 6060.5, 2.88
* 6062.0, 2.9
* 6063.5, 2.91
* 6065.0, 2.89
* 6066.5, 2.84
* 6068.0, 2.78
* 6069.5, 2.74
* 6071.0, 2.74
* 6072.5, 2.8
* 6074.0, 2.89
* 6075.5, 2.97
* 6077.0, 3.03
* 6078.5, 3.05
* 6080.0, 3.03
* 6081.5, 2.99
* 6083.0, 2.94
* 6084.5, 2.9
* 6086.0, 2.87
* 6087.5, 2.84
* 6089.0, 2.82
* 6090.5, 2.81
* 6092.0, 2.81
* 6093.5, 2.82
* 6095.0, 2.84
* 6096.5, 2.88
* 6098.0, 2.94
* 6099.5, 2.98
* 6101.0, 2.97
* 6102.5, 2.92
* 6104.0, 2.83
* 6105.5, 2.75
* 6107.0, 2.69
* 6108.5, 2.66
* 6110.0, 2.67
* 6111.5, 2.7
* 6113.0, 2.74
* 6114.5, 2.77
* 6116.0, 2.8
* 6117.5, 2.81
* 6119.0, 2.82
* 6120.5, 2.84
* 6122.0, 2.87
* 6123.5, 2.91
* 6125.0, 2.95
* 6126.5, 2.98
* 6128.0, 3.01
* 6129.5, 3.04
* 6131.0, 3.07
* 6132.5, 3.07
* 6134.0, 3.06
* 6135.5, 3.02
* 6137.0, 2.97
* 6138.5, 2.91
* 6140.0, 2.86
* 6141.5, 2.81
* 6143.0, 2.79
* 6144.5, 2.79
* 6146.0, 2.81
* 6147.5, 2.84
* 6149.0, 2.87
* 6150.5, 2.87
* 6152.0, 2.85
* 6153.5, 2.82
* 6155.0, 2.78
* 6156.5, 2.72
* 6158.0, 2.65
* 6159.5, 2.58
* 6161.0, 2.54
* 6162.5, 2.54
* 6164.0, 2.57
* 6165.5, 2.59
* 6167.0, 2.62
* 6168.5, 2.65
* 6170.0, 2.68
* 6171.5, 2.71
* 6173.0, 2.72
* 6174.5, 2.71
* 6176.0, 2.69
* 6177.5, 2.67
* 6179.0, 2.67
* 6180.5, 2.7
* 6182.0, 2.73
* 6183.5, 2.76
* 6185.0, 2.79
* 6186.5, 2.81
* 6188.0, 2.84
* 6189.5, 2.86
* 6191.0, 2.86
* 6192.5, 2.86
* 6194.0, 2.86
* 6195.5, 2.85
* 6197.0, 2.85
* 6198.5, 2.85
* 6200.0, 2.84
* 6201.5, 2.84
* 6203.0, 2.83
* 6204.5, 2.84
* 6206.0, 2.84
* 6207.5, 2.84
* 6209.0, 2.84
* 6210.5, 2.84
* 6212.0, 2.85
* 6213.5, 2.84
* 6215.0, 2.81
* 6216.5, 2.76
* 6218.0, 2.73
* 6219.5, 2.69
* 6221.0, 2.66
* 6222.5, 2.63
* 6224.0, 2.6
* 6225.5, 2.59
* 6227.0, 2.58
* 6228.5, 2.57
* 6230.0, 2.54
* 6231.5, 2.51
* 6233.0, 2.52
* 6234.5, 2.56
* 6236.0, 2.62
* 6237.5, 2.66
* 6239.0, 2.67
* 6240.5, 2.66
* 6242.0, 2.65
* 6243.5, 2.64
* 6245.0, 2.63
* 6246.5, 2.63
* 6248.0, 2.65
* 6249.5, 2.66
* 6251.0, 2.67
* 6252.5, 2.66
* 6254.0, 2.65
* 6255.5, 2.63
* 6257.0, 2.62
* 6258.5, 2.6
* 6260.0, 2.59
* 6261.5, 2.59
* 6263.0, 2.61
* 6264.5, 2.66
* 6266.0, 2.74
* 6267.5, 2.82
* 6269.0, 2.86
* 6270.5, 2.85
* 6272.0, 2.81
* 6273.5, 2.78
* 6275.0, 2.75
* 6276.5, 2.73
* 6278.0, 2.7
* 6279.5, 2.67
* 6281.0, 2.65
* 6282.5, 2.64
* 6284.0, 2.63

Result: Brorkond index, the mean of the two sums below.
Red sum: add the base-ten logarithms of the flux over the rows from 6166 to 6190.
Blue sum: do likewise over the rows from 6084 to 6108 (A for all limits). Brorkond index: 7.13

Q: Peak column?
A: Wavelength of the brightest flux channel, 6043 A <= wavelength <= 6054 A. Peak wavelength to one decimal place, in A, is 6044.0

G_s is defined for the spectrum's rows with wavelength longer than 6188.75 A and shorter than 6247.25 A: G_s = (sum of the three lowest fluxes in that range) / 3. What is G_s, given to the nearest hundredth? 2.52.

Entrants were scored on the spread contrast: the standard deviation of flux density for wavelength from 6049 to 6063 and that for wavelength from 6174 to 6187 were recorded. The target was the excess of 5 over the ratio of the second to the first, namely 3.2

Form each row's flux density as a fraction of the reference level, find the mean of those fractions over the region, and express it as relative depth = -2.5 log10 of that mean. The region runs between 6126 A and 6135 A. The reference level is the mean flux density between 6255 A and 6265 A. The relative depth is -0.16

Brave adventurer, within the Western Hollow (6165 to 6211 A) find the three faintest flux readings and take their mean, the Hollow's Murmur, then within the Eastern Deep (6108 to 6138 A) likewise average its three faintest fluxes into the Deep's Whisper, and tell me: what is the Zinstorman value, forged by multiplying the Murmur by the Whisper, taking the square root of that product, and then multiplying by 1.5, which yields 3.97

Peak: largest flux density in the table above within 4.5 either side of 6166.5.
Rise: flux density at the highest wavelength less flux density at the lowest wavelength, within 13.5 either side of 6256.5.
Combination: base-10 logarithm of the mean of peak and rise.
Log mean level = 0.161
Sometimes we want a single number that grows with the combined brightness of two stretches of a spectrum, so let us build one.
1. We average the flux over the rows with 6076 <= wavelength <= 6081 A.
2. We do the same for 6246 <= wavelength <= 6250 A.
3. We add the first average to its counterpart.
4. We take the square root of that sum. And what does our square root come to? 2.38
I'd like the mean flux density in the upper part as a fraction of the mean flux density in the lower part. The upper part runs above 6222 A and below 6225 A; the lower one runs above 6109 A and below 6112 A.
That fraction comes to 0.97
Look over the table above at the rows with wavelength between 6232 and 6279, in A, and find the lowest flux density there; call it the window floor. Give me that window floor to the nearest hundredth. 2.52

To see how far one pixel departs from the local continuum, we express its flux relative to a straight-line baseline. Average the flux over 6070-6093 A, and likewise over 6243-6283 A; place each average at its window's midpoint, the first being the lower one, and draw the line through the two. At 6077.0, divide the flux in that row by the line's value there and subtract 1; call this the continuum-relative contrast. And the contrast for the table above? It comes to 0.04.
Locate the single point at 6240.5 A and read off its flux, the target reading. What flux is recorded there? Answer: 2.66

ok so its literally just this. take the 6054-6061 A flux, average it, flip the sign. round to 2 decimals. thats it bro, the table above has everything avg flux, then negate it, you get -2.86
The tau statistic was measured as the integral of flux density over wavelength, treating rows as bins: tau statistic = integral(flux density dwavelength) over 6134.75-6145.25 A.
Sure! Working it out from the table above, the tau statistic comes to 30.2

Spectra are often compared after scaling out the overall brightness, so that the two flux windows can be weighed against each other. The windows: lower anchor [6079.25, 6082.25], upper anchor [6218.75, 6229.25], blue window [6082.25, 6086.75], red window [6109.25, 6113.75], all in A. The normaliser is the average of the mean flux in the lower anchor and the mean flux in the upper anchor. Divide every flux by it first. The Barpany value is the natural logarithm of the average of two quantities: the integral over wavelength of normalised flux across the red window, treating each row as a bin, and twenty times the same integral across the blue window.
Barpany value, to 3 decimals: 3.884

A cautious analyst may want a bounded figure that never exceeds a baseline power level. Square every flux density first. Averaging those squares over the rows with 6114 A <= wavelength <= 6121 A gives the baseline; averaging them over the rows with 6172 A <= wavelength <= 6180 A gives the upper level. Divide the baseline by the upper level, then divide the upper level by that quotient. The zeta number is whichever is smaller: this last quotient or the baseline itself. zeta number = 6.7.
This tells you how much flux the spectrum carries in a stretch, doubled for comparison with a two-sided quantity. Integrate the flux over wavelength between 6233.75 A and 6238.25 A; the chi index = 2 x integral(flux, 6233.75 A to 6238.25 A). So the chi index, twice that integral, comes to 23.5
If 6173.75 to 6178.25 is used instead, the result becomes 24.2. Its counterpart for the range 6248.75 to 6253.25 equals 24.0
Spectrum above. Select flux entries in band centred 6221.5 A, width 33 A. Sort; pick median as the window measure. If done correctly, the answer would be 2.66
